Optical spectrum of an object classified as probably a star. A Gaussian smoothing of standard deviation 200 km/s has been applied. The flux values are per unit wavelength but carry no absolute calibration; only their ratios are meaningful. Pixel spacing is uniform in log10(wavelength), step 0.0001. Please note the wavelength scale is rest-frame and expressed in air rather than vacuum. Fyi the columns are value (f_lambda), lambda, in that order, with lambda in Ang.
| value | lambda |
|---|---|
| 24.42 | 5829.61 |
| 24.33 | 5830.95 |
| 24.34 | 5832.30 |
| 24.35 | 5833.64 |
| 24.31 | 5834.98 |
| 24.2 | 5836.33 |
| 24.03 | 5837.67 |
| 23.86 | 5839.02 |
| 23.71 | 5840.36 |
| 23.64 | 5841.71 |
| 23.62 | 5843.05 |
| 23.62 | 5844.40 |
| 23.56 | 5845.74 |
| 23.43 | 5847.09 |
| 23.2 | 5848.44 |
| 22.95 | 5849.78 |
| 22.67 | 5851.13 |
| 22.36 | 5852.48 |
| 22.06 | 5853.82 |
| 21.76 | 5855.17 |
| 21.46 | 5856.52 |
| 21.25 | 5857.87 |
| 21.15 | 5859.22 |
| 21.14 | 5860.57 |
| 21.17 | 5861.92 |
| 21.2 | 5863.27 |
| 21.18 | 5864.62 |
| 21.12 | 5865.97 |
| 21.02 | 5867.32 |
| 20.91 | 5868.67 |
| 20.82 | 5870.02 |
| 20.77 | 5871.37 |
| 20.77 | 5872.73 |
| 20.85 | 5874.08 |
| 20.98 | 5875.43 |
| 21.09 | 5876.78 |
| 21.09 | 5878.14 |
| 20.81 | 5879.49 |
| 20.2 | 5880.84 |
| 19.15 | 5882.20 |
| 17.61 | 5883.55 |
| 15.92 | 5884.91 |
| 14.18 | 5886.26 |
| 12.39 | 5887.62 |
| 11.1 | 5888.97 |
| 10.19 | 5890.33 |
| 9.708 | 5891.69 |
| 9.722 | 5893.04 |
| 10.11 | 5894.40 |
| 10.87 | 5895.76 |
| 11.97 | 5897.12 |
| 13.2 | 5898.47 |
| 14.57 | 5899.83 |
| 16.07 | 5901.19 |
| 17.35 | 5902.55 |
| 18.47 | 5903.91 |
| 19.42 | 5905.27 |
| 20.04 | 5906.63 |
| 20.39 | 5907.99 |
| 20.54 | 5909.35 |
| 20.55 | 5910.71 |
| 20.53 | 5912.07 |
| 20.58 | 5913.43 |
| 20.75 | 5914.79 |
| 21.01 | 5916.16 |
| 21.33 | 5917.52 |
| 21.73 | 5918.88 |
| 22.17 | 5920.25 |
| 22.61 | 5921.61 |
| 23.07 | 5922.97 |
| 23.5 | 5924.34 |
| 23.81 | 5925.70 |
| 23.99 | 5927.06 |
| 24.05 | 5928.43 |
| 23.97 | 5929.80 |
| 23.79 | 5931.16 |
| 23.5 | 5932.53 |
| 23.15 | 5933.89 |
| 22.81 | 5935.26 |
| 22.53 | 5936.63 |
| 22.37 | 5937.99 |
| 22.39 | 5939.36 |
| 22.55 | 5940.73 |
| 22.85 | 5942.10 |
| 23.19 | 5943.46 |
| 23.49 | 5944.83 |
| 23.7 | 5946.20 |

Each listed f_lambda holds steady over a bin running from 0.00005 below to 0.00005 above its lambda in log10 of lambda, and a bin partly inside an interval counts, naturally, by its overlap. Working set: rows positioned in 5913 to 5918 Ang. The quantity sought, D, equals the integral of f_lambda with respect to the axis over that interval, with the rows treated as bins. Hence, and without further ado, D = 105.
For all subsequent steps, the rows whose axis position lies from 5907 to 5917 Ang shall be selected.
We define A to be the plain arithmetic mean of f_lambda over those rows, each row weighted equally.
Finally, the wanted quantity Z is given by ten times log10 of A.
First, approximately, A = 20.6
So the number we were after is 13.1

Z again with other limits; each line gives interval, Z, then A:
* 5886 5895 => 10.4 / 11.1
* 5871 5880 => 13.2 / 20.9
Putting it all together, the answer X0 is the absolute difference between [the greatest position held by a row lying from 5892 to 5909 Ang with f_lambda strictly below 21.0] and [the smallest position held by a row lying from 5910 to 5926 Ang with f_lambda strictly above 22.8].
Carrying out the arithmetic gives 15.0 Ang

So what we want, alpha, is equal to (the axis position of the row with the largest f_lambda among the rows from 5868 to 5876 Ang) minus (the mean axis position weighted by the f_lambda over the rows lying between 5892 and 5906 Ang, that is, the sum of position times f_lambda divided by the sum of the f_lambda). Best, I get -24.6 Ang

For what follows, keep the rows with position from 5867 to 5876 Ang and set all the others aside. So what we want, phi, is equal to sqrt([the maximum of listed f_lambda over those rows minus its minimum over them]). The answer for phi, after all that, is 0.5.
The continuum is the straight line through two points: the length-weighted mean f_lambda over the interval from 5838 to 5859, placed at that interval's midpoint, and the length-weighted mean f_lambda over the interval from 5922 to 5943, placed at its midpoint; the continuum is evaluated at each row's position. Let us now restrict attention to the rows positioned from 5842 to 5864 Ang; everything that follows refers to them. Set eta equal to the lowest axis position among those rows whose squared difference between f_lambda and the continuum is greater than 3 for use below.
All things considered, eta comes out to 5859.22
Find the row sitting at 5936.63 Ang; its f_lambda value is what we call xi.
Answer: 22.53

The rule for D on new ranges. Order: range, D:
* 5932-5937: 115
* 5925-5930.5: 132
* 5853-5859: 130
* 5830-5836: 146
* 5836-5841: 120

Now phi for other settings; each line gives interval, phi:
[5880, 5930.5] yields 3.8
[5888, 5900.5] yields 2.2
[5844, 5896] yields 3.7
